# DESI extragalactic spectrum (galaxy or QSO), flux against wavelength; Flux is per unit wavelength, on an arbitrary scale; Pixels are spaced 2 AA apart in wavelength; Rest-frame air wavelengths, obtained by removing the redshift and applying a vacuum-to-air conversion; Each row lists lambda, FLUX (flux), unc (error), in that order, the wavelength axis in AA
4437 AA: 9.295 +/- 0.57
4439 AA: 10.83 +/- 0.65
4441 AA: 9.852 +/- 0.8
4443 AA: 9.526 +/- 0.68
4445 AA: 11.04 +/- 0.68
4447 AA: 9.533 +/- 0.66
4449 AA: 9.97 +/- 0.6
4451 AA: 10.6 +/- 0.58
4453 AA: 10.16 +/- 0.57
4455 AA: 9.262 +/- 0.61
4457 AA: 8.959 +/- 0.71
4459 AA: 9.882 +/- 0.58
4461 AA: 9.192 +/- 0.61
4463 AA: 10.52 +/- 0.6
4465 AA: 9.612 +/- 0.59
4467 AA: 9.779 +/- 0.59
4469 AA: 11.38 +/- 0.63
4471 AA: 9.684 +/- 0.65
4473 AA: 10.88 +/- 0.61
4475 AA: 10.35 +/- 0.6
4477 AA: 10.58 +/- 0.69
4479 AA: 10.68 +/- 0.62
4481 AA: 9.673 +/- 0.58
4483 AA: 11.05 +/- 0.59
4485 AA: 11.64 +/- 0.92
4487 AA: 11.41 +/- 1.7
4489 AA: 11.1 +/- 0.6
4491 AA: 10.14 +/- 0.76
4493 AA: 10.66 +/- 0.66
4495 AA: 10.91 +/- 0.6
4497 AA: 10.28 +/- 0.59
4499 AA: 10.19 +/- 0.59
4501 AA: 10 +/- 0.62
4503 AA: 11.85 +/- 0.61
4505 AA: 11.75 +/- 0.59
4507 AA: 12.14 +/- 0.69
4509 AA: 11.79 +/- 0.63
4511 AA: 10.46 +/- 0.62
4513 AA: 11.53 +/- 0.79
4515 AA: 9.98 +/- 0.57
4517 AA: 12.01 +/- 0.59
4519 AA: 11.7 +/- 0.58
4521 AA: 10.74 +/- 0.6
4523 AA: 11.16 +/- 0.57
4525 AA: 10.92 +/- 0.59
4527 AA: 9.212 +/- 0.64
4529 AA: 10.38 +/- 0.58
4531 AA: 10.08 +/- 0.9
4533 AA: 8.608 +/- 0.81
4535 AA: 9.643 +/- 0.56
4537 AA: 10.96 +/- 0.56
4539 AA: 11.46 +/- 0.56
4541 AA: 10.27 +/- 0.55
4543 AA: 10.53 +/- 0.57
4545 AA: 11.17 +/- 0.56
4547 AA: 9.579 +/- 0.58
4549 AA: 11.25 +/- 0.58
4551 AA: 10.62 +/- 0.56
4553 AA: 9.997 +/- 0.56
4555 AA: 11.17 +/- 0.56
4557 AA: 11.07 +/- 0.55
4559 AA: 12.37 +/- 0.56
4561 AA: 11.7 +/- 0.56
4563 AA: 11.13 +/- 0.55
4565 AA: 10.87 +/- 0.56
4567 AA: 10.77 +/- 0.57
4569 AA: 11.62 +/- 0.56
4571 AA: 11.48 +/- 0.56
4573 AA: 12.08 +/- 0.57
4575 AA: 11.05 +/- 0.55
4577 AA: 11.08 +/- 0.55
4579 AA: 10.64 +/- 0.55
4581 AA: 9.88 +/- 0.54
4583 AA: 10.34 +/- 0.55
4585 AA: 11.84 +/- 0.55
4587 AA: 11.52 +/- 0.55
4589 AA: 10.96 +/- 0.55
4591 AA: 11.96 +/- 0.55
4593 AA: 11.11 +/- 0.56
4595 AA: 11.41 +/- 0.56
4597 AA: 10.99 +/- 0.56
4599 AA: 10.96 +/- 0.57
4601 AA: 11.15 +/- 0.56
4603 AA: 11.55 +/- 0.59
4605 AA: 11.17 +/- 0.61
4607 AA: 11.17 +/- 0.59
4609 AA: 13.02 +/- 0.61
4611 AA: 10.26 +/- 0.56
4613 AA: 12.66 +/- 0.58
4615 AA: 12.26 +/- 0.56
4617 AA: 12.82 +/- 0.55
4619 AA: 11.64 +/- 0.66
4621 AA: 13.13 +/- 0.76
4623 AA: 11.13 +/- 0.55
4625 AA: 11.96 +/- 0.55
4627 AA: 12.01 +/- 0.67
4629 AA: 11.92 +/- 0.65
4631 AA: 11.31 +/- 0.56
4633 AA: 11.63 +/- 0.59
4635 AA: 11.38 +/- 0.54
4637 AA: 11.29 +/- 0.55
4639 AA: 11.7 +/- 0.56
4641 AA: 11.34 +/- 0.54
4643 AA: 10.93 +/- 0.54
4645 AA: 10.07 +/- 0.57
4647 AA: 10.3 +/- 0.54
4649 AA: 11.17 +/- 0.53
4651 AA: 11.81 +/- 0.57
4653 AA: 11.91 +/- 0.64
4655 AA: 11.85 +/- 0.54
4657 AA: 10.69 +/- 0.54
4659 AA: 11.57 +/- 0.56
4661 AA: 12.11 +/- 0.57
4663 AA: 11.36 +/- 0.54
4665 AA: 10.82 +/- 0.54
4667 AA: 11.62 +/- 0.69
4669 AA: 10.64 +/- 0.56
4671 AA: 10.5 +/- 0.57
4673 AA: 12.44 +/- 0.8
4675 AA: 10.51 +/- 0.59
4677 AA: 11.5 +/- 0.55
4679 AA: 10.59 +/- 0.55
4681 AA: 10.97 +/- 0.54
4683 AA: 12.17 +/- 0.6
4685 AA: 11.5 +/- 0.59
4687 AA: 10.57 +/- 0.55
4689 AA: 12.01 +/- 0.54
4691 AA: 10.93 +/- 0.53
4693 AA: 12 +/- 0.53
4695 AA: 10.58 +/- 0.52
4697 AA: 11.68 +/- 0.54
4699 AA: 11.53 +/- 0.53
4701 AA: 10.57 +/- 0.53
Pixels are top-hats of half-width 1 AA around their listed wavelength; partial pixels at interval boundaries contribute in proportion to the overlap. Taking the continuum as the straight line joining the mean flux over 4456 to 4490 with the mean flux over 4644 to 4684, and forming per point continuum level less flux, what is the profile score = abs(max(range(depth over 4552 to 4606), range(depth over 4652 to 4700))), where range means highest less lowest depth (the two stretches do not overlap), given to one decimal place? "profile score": 2.6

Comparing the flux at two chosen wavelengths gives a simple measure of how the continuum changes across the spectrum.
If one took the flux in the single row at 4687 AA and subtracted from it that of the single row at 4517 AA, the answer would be -1.4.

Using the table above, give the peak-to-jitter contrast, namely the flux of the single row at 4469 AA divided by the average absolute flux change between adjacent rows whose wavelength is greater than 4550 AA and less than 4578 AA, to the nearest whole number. 20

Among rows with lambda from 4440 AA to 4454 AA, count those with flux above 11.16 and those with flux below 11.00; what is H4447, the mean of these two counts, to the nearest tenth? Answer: 3.0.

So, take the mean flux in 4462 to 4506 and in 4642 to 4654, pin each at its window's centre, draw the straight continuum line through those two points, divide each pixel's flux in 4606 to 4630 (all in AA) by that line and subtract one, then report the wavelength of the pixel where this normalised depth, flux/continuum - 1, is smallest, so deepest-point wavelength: 4611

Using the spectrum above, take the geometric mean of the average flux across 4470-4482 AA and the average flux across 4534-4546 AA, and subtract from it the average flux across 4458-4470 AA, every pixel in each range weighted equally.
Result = 0.43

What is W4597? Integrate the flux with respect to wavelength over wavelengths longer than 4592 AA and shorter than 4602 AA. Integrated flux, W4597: 111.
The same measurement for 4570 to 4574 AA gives 47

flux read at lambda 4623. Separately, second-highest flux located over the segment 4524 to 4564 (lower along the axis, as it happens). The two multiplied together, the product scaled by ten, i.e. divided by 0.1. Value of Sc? 1302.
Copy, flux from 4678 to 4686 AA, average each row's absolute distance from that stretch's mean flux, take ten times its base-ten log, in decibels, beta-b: -2.8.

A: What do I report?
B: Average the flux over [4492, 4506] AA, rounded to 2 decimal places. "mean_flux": 10.81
